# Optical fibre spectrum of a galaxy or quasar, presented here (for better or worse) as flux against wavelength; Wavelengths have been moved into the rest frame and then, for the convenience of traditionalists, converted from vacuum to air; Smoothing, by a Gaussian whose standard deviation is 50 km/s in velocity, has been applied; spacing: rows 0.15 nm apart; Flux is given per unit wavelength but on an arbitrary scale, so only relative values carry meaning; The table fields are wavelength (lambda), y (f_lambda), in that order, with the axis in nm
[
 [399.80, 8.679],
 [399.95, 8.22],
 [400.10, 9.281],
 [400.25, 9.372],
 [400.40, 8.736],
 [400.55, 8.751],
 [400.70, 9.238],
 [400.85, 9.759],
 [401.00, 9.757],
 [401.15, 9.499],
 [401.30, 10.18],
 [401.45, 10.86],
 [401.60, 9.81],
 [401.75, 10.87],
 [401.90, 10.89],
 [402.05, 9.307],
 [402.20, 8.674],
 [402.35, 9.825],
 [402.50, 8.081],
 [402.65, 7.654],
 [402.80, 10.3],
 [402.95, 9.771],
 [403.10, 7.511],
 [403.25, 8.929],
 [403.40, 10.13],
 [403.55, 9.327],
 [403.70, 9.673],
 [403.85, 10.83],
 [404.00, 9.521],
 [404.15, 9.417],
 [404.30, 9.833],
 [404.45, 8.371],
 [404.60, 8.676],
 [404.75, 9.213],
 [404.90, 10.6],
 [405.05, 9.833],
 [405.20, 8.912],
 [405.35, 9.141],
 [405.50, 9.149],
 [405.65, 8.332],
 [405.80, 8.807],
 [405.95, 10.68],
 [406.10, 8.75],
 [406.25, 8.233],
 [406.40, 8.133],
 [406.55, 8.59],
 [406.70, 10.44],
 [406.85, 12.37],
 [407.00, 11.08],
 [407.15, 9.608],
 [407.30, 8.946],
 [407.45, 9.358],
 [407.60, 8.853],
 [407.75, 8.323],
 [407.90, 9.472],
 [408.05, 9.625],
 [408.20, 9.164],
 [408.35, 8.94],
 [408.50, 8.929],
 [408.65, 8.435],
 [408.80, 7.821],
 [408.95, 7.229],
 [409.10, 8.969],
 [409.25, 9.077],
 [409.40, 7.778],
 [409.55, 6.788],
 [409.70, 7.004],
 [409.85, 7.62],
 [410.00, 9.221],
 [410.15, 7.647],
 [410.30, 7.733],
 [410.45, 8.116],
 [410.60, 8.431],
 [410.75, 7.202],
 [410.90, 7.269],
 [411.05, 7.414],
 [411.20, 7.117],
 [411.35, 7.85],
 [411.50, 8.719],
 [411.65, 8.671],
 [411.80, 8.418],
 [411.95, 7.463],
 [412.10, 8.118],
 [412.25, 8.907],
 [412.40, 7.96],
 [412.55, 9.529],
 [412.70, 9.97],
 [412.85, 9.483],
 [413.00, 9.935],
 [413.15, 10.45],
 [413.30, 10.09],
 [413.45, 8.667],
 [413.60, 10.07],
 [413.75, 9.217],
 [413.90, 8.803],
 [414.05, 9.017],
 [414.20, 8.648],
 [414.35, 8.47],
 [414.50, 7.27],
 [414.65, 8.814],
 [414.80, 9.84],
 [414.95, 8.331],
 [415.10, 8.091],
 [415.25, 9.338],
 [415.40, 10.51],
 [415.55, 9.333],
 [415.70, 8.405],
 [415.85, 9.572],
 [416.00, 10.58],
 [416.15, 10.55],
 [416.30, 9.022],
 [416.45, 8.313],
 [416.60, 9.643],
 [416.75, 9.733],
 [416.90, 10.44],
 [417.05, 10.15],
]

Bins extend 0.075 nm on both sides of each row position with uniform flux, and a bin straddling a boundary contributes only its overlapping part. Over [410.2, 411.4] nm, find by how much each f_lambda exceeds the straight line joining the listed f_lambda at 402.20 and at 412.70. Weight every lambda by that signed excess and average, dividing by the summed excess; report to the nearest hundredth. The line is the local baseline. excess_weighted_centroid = 410.86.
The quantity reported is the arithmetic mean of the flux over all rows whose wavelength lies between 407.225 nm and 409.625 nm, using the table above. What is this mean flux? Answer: 8.6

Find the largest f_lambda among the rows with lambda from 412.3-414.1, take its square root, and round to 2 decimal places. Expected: 3.23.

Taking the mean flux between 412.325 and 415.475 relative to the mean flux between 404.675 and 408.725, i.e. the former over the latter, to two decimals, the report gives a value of 0.98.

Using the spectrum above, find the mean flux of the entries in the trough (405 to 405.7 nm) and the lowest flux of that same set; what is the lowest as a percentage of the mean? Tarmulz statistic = 92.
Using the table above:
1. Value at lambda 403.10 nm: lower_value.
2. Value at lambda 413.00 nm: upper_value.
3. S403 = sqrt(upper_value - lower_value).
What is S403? 1.56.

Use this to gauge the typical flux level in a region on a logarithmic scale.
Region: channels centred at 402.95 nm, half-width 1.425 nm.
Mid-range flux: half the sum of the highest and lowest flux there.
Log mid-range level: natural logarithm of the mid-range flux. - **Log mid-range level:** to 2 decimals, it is 2.22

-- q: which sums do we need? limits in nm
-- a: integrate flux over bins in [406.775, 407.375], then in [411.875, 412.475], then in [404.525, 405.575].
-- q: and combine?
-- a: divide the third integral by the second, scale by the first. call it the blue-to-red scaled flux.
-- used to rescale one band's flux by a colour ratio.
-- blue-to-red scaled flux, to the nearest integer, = 13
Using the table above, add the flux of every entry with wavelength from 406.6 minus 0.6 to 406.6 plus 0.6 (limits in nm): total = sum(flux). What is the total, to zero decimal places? 77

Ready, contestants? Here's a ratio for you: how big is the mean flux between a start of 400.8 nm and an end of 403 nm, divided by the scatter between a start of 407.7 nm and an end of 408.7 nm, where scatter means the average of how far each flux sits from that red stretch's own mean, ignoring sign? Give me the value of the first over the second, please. 26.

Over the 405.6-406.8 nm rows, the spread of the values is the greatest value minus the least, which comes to 2.5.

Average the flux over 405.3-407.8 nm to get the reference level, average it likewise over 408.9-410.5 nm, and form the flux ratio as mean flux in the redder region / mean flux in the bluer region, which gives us 0.848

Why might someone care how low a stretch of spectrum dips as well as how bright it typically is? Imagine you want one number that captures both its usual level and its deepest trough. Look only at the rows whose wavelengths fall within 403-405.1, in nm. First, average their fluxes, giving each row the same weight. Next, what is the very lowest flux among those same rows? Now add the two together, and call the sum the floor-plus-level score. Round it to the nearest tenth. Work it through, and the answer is 16.9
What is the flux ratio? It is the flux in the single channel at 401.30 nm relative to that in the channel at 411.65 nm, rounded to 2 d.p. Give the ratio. 1.17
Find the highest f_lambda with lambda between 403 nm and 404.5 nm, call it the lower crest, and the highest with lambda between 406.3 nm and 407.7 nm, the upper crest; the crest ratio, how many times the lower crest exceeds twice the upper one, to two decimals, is 0.44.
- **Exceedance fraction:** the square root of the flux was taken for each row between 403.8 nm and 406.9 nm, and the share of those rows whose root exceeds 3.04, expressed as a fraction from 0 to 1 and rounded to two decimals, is 0.43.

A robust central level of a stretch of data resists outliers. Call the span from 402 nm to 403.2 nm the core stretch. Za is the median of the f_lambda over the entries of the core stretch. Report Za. 8.99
